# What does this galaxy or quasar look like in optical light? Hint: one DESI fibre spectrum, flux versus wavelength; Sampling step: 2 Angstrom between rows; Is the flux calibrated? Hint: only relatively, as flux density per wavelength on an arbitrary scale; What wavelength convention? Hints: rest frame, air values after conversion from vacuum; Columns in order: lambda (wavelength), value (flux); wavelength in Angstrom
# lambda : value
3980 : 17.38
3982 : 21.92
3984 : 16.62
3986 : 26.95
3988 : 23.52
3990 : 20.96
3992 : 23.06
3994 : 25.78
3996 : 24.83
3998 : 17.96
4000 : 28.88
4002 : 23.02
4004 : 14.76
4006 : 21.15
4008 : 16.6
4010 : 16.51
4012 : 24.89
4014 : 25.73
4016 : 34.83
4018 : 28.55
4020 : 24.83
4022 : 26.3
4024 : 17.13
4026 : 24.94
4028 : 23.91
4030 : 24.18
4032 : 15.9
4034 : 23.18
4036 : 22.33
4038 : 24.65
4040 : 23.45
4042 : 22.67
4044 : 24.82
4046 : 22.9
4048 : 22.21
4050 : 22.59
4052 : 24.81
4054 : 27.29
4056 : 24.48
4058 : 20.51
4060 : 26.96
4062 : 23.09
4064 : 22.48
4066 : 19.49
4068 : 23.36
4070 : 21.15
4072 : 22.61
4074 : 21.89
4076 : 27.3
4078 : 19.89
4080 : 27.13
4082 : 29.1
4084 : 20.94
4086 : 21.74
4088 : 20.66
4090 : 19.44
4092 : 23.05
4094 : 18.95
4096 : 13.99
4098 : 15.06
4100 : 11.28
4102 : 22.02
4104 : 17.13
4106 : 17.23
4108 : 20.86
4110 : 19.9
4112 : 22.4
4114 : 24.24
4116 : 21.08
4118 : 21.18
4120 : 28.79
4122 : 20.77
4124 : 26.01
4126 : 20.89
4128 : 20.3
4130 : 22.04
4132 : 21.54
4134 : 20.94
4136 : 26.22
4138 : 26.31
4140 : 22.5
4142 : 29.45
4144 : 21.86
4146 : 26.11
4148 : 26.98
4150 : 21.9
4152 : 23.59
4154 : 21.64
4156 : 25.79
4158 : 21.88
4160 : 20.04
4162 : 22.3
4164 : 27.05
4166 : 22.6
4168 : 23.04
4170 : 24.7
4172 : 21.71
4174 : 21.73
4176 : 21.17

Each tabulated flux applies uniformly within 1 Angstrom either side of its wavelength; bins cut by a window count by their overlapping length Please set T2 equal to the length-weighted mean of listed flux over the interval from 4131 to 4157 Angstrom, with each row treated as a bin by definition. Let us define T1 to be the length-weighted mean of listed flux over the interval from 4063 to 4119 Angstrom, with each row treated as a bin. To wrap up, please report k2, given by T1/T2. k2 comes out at 0.86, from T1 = 20.9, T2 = 24.2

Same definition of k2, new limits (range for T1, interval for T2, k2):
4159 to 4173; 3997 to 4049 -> 1.01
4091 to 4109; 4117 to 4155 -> 0.75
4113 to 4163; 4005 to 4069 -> 1.00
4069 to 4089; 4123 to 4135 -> 1.06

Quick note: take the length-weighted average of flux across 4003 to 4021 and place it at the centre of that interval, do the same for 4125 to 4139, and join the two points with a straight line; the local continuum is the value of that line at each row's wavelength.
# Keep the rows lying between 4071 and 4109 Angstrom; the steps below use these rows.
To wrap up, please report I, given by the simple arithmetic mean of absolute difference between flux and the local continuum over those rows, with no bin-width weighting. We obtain 3.9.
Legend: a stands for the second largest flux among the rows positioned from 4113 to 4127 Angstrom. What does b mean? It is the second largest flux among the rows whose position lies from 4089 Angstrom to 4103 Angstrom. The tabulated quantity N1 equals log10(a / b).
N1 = 0.07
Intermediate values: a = 26.01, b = 22.02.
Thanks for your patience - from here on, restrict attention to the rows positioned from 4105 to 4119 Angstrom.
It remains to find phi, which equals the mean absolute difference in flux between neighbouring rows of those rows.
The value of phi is 2.0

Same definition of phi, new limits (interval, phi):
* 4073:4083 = 5.5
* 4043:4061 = 2.6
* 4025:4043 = 2.8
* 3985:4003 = 4.4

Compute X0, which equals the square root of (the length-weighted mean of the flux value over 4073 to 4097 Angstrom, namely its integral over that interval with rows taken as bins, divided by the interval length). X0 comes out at 4.69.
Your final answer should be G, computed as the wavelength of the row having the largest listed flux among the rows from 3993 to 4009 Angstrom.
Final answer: 4000 Angstrom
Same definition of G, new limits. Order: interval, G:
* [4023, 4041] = 4026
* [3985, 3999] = 3986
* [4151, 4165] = 4164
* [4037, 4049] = 4044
